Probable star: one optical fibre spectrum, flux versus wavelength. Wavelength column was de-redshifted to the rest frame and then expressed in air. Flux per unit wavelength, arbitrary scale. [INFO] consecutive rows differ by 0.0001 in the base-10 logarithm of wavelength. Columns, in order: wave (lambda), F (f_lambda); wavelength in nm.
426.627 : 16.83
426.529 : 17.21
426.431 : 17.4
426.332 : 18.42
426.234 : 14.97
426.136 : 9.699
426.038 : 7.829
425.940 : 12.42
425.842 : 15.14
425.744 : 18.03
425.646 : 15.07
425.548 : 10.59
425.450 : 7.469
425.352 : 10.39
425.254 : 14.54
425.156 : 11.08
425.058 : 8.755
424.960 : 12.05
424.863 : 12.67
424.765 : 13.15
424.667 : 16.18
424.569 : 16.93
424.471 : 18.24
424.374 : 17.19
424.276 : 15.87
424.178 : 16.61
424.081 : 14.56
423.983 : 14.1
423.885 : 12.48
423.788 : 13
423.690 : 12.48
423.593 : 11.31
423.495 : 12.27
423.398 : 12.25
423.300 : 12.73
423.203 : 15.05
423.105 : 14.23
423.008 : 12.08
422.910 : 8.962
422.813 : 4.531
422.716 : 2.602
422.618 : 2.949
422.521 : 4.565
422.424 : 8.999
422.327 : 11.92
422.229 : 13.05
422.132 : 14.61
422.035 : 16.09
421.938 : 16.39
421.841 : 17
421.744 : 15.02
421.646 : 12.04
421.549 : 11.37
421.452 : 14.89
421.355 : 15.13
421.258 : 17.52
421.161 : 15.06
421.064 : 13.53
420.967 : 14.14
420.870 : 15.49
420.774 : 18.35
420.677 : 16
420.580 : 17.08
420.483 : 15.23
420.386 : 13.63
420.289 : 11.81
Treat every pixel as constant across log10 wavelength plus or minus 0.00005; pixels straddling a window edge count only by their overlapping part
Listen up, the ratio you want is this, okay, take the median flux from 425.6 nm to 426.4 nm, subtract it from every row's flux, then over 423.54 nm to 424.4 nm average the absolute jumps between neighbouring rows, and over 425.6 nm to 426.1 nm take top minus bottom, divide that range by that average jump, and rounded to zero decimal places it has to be 10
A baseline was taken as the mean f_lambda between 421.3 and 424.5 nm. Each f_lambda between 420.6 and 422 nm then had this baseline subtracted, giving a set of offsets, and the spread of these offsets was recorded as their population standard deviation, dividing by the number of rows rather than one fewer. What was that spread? 1.9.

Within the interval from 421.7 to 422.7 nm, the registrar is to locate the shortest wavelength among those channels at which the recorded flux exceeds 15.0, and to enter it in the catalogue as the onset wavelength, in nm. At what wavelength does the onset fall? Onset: 421.744 nm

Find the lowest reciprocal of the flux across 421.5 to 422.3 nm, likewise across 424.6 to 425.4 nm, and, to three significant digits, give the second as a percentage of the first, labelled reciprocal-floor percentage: 105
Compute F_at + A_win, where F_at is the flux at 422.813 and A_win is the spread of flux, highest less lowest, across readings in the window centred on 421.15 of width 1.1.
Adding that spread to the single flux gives 12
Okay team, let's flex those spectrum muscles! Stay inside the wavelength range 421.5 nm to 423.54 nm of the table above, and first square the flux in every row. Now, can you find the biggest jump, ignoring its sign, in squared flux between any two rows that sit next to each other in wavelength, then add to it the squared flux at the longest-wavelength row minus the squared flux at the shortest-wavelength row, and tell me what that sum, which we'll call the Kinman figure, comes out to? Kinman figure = 102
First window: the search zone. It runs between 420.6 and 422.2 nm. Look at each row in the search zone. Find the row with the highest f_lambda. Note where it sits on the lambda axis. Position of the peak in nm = 420.774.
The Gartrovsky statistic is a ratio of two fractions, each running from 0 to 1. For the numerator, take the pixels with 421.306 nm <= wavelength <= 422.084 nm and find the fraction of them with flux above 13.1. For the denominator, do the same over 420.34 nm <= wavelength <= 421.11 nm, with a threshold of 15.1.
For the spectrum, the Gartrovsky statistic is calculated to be 1.2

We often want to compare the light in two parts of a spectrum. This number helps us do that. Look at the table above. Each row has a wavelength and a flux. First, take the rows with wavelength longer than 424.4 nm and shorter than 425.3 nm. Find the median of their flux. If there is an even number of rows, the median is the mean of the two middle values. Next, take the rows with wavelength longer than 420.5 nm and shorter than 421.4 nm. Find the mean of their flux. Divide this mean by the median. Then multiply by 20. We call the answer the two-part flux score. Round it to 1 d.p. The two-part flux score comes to 24.0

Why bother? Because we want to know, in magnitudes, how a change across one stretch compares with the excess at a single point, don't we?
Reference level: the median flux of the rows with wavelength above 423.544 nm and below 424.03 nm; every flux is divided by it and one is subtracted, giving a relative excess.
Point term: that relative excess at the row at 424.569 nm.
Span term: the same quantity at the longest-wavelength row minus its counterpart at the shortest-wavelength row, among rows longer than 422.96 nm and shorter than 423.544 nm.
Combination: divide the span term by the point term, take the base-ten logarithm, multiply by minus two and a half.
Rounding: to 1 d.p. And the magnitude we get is 3.4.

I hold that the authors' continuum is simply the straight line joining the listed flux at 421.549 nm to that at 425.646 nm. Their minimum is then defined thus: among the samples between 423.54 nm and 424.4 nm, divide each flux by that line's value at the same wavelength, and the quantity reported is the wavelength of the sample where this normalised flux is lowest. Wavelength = 423.593 nm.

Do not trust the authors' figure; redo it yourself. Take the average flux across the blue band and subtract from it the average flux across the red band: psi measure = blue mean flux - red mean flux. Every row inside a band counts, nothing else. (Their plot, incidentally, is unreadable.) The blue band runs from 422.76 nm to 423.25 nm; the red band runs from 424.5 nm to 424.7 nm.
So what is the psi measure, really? -6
